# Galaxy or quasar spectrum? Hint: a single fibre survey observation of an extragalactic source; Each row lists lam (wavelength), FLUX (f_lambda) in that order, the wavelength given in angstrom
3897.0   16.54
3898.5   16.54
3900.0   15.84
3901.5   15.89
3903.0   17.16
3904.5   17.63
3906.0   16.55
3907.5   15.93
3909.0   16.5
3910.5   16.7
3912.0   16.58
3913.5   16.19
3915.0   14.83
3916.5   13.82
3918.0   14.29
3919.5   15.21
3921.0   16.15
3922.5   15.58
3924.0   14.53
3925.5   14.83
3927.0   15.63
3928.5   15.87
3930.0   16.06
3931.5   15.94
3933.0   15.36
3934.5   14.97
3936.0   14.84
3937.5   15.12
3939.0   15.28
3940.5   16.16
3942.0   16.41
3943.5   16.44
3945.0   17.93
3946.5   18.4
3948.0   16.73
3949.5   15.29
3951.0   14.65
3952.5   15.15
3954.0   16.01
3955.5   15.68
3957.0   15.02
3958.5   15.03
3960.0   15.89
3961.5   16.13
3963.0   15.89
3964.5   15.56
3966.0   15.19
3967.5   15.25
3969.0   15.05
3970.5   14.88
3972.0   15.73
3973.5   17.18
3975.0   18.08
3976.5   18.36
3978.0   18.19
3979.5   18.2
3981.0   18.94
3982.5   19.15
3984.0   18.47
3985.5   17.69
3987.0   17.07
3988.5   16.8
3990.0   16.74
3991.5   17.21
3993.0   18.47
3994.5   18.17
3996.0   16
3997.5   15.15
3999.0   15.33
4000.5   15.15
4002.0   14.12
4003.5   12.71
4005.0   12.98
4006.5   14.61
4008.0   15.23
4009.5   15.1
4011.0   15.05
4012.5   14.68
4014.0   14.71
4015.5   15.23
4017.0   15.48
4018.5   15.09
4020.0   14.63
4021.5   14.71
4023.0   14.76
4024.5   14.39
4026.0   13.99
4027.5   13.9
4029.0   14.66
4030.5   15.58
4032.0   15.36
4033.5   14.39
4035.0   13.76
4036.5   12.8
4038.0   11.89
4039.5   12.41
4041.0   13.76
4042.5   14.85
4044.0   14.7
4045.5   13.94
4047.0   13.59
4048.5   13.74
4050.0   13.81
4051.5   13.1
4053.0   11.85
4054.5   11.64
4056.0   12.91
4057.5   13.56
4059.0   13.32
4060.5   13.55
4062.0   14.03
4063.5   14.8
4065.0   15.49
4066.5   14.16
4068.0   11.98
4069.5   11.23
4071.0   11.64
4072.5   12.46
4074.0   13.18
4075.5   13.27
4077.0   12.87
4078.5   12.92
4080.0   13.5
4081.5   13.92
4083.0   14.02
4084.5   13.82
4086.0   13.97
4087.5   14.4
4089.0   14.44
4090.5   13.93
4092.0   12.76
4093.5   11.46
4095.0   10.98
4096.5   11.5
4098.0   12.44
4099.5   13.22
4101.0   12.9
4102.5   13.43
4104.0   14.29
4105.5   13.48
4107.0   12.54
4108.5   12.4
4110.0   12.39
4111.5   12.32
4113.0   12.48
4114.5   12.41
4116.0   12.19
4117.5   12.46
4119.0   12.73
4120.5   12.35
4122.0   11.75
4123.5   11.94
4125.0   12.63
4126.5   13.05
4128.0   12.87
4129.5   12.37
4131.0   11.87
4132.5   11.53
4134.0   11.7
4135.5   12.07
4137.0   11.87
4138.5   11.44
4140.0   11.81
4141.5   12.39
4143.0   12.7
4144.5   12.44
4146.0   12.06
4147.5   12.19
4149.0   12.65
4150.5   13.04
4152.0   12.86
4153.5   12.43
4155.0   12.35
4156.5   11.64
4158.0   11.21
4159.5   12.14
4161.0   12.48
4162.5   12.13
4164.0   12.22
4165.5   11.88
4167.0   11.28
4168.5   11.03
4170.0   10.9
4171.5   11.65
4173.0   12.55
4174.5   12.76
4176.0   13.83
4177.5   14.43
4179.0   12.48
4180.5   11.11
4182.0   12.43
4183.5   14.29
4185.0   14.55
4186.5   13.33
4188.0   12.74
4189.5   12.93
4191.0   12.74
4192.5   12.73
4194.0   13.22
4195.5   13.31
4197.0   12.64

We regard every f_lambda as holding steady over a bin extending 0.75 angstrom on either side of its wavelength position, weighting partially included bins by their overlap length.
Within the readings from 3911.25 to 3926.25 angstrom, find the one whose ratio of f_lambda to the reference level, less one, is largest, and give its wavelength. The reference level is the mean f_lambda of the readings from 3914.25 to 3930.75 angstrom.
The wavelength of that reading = 3912.0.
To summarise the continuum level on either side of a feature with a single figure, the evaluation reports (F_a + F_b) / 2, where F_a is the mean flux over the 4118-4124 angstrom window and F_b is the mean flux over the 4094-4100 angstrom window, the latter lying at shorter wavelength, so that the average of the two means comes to 12.1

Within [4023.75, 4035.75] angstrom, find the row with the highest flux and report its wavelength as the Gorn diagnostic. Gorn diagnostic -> 4030.5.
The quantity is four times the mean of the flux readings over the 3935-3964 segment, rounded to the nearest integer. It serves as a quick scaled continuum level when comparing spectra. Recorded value 64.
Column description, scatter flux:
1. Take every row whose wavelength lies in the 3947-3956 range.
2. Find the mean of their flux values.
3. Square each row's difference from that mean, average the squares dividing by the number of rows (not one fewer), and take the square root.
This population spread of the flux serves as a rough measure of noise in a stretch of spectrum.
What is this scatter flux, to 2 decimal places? 0.66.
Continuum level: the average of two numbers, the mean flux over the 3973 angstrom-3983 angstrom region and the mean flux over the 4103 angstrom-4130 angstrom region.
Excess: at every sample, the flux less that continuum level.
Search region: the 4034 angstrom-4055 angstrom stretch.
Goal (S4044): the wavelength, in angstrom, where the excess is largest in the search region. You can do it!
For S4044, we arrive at 4042.5 angstrom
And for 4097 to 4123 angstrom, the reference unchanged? 4104.0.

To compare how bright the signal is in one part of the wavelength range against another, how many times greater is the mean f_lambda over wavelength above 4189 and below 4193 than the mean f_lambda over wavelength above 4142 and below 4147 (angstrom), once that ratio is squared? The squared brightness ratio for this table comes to 1.07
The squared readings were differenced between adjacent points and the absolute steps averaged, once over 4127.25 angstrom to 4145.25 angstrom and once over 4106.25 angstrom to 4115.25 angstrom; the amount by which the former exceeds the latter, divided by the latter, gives 3.0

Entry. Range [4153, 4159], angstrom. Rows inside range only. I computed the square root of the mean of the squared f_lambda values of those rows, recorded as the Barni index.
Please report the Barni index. 11.9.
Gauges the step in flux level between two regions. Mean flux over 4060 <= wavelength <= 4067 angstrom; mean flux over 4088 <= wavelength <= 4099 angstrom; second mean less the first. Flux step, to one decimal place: -1.9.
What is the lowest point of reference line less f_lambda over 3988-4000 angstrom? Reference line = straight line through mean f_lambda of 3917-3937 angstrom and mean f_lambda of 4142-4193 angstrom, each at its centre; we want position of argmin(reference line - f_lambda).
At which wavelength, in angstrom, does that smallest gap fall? 3993.0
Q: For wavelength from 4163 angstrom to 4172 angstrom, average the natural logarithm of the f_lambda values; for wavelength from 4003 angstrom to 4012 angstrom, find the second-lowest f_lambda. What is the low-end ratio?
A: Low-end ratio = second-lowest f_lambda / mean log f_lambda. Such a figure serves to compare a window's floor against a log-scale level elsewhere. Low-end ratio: 5.32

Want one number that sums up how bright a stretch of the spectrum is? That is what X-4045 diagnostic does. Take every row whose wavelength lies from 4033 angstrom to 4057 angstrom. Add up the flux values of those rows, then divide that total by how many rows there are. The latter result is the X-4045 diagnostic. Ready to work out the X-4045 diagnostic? 13.3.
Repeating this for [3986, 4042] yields 14.9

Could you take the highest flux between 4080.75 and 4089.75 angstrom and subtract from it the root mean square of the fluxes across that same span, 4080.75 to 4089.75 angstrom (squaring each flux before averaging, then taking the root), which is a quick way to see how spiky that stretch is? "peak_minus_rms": 0.3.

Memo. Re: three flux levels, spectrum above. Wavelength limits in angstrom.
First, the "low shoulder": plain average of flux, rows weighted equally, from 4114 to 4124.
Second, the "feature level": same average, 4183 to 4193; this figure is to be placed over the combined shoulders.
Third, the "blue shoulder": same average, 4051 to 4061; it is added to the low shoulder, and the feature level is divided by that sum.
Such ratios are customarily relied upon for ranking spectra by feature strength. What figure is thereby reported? 0.53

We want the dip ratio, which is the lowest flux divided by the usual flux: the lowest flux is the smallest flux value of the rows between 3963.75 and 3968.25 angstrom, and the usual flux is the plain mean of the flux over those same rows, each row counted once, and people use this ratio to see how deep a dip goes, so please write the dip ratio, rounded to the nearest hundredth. 0.99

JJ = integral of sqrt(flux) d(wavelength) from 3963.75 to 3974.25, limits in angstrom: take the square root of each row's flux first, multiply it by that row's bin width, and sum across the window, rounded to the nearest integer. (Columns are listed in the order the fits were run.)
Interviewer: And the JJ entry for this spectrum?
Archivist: 41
